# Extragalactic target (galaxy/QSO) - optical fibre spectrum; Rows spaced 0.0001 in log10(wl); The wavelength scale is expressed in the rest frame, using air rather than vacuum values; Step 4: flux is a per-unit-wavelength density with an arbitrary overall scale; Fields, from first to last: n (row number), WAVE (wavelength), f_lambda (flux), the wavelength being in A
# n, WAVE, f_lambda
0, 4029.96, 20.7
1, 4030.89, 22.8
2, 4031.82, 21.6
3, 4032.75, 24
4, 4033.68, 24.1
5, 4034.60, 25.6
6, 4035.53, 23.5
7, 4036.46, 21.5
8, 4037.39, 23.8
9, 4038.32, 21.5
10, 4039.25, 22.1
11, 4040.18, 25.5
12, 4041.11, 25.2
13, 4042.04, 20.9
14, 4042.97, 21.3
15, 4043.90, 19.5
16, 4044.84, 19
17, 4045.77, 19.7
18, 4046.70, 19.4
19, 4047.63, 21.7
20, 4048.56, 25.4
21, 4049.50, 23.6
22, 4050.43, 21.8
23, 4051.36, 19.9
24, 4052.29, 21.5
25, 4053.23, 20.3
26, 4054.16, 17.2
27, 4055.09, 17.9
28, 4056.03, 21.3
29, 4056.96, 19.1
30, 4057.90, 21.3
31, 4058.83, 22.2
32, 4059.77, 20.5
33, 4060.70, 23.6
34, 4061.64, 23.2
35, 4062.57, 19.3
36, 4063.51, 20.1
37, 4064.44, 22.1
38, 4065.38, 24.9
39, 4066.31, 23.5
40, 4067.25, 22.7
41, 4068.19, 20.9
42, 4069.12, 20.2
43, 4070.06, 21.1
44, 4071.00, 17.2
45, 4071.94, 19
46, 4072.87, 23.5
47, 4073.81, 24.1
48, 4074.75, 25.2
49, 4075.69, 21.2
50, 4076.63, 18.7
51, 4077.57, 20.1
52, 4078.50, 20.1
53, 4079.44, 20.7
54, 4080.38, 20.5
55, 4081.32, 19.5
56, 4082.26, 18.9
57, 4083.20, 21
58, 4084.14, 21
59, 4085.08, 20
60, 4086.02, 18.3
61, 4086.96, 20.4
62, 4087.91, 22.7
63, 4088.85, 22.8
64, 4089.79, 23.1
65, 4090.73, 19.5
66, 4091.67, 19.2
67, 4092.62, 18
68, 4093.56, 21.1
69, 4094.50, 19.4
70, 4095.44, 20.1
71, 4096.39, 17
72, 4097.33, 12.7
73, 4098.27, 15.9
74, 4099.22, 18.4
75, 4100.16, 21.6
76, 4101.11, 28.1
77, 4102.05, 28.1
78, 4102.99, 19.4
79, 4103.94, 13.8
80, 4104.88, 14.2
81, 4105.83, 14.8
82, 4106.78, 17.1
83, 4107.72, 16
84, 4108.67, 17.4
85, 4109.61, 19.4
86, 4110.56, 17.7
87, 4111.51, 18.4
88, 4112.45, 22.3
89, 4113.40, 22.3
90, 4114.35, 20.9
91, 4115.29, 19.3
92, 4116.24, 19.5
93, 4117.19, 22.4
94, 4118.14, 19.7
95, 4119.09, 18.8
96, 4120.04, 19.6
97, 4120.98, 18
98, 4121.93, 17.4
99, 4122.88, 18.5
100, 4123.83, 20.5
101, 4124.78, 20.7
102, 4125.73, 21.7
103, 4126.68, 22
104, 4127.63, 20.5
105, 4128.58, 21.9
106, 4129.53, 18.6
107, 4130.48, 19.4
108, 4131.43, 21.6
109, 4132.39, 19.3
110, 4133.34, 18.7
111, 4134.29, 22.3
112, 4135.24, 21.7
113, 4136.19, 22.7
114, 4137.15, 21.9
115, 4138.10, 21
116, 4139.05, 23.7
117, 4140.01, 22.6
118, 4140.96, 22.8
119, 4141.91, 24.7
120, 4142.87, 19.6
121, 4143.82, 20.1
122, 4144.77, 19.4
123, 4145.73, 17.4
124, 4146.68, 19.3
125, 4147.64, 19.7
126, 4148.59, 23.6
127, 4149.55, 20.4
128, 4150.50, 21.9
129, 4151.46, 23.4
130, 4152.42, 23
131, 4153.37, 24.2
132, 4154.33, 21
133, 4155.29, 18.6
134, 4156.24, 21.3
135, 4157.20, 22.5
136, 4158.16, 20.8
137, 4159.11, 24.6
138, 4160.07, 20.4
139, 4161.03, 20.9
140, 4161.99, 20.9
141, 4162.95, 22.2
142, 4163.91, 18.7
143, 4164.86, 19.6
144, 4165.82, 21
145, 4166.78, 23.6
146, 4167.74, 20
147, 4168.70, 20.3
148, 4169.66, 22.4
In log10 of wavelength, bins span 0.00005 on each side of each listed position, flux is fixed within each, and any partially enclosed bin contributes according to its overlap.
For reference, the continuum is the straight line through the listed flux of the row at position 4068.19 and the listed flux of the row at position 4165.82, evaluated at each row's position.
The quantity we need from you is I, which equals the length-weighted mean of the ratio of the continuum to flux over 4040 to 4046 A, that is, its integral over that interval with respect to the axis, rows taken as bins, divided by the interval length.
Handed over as 0.98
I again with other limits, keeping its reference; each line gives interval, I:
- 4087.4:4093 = 1.01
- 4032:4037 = 0.89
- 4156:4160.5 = 0.96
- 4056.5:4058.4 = 1.03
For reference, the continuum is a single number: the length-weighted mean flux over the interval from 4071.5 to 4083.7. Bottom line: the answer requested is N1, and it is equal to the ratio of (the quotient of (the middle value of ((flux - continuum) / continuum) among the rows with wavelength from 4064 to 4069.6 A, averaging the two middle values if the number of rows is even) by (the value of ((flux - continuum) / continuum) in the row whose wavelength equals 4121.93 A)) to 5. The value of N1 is -0.08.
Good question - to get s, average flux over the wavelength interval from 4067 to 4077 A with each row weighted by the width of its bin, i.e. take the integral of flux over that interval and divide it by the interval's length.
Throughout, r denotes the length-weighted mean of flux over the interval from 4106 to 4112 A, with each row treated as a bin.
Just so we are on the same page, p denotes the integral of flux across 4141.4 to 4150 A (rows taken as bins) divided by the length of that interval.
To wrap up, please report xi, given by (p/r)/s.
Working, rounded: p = 20.5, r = 17.5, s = 21.2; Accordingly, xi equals 0.0549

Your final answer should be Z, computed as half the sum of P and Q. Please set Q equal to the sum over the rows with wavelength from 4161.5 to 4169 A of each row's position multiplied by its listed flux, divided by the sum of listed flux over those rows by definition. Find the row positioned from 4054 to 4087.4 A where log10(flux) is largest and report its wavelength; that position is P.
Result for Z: 4120.0 A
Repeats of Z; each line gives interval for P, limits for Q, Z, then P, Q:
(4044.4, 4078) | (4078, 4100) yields 4068.5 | 4048.56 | 4088.5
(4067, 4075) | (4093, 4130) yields 4093.3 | 4074.75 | 4111.8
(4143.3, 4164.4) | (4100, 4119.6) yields 4134.3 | 4159.11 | 4109.5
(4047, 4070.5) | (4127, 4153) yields 4094.3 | 4048.56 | 4140.1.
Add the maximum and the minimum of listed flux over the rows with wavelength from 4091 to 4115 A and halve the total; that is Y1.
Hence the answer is 20.4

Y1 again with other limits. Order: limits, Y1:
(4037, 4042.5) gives 23.2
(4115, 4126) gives 19.9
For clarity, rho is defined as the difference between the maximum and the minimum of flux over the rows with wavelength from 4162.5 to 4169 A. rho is 4.90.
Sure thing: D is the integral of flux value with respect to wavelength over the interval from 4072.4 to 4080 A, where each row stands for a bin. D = 165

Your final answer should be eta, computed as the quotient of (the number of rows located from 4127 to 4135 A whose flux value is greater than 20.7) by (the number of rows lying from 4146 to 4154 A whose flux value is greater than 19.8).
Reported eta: 0.5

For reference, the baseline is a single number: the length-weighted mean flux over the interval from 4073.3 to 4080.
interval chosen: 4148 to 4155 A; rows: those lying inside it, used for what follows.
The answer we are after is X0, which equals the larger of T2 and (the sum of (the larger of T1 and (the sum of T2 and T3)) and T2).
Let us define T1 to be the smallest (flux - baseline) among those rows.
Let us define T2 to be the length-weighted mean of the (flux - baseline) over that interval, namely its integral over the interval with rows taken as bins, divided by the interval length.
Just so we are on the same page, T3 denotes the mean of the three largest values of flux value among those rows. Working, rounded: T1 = -1.04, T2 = 0.9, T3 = 23.7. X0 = 26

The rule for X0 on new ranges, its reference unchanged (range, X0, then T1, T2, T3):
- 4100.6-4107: 21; -7.64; -2.0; 25.2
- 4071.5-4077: 25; -2.74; 0.6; 24.3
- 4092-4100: 13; -8.74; -3.4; 20.2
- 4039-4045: 26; -2.44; 0.6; 24.3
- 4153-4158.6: 22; -2.84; -0.1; 22.7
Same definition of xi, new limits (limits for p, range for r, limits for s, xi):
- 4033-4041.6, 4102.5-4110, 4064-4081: 0.0669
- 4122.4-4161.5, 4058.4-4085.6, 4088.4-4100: 0.0526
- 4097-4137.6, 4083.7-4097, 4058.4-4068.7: 0.0443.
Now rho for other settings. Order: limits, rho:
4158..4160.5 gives 4.20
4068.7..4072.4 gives 3.90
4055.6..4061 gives 4.50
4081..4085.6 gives 2.10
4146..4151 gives 4.30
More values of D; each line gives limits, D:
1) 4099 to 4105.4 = 132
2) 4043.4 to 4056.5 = 270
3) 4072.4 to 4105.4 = 668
